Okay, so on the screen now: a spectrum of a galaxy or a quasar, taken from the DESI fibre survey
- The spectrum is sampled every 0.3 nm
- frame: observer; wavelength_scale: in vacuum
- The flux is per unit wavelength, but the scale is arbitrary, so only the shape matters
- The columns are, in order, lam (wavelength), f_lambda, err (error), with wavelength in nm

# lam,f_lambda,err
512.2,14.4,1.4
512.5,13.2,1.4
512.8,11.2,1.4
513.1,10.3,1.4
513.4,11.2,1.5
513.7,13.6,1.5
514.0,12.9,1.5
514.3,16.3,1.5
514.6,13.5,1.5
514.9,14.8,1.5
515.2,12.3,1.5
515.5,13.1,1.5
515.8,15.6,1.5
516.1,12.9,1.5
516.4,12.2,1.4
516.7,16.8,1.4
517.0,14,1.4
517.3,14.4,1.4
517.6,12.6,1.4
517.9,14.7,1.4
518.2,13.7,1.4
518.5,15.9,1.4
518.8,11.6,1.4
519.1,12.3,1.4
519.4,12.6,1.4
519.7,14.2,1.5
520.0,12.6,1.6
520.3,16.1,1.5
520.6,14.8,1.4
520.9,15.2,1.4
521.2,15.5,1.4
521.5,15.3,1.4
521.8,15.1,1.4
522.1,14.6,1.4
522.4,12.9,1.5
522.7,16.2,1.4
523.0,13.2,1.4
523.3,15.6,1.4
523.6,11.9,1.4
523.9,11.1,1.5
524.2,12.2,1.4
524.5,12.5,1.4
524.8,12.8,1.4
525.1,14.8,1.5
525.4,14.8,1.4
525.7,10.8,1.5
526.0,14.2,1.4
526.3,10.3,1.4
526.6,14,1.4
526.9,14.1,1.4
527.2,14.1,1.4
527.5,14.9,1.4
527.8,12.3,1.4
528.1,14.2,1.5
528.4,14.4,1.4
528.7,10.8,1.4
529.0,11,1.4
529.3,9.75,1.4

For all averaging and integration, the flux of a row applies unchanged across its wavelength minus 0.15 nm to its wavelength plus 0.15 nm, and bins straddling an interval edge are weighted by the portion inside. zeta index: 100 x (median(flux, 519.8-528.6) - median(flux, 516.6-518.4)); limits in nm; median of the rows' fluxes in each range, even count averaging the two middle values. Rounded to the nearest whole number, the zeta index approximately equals 0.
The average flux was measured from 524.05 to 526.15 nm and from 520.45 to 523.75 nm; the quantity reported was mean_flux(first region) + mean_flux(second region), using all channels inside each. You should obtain 27.7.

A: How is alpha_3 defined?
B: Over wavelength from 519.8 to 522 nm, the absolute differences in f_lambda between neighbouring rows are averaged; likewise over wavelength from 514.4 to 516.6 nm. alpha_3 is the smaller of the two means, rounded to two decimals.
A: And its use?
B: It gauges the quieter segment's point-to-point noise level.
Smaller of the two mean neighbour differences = 0.98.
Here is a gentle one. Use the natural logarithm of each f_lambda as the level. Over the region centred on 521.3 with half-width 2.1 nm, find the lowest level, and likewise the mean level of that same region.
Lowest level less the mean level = -0.14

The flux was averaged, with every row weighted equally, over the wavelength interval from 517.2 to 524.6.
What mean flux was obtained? 13.9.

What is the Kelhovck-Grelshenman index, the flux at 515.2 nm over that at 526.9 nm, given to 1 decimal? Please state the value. 0.9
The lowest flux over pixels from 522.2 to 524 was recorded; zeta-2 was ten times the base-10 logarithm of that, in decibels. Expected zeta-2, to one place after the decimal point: 10.5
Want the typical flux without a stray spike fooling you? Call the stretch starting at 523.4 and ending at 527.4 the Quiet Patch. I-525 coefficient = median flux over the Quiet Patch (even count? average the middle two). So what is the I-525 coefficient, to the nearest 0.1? 12.8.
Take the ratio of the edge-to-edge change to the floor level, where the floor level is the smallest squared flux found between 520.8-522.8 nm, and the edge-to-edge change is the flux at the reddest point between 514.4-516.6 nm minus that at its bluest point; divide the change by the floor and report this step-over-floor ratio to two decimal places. -0.01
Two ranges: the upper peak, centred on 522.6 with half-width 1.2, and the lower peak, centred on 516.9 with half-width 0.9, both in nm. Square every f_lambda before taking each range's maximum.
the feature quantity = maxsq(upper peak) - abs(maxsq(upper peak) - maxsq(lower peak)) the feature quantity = 243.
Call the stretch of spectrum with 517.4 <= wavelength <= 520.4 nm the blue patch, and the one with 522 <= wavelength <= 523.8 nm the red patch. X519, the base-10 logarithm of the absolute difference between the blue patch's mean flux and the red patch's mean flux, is -0.4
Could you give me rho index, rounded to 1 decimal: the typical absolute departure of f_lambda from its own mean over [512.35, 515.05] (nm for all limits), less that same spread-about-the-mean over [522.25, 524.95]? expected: 0.2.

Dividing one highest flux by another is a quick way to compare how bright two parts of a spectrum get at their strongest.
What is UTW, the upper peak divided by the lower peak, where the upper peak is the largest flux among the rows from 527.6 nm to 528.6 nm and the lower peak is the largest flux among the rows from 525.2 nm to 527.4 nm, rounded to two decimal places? 0.97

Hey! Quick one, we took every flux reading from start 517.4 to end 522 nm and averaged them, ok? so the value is 14.15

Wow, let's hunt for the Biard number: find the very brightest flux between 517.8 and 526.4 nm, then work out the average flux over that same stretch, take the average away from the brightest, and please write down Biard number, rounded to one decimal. 2.5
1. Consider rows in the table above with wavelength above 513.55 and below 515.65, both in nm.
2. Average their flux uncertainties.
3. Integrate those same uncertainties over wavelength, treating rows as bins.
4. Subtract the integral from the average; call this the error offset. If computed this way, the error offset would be -1.65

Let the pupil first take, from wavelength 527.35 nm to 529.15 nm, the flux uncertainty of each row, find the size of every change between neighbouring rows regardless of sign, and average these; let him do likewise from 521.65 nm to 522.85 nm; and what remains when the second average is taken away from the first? -0.03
